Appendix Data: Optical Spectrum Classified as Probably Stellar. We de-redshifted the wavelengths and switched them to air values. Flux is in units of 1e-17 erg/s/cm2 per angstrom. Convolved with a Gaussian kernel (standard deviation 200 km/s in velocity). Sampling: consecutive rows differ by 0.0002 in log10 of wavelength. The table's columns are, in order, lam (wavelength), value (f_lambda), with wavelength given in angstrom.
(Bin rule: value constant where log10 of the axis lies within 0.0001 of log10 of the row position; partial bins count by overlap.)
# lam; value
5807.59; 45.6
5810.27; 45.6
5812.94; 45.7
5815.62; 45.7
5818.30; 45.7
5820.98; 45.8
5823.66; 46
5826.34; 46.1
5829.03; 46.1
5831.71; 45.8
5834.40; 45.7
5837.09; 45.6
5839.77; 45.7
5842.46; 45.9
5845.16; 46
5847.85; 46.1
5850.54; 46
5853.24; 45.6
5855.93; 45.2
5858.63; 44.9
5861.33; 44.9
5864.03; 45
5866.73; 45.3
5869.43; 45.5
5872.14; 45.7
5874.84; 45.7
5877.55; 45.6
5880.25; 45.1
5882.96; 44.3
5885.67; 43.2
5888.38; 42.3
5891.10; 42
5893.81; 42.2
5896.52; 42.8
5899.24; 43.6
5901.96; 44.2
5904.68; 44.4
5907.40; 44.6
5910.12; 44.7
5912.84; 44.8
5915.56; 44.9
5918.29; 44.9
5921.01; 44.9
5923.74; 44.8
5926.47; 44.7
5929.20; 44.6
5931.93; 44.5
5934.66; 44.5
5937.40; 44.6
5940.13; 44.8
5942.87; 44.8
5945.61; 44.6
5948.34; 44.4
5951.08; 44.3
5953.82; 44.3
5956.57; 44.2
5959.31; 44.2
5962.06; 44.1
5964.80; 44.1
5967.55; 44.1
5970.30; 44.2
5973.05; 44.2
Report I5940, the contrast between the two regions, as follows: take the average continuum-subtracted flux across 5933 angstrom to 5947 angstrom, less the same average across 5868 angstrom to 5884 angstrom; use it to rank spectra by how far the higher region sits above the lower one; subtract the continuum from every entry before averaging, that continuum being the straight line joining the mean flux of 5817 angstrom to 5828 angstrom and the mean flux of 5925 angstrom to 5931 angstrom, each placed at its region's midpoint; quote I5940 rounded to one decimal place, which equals 0.1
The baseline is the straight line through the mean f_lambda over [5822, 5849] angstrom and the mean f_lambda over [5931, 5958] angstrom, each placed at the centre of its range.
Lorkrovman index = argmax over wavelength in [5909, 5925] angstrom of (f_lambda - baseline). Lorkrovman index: 5921.01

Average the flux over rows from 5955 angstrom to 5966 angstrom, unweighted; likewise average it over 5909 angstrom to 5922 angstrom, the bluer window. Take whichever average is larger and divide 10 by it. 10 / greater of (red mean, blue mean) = 0.223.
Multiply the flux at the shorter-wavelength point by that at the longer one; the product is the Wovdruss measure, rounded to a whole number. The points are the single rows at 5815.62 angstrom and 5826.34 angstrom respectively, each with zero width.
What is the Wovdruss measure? 2107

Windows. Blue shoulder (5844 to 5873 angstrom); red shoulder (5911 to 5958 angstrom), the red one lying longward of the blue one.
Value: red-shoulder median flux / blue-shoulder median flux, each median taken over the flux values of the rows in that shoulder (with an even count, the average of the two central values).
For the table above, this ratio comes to 0.98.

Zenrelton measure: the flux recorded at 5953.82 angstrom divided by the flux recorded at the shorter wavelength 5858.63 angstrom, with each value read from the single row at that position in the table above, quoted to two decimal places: 0.99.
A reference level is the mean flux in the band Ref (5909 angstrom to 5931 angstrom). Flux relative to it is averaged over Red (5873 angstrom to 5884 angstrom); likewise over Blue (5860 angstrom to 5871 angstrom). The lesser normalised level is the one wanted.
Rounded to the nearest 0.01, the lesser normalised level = 1.01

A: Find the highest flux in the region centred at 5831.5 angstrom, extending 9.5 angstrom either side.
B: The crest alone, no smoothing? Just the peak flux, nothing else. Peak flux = 46.1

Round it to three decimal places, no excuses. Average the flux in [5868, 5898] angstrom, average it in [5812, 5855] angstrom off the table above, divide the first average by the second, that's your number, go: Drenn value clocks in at 0.961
